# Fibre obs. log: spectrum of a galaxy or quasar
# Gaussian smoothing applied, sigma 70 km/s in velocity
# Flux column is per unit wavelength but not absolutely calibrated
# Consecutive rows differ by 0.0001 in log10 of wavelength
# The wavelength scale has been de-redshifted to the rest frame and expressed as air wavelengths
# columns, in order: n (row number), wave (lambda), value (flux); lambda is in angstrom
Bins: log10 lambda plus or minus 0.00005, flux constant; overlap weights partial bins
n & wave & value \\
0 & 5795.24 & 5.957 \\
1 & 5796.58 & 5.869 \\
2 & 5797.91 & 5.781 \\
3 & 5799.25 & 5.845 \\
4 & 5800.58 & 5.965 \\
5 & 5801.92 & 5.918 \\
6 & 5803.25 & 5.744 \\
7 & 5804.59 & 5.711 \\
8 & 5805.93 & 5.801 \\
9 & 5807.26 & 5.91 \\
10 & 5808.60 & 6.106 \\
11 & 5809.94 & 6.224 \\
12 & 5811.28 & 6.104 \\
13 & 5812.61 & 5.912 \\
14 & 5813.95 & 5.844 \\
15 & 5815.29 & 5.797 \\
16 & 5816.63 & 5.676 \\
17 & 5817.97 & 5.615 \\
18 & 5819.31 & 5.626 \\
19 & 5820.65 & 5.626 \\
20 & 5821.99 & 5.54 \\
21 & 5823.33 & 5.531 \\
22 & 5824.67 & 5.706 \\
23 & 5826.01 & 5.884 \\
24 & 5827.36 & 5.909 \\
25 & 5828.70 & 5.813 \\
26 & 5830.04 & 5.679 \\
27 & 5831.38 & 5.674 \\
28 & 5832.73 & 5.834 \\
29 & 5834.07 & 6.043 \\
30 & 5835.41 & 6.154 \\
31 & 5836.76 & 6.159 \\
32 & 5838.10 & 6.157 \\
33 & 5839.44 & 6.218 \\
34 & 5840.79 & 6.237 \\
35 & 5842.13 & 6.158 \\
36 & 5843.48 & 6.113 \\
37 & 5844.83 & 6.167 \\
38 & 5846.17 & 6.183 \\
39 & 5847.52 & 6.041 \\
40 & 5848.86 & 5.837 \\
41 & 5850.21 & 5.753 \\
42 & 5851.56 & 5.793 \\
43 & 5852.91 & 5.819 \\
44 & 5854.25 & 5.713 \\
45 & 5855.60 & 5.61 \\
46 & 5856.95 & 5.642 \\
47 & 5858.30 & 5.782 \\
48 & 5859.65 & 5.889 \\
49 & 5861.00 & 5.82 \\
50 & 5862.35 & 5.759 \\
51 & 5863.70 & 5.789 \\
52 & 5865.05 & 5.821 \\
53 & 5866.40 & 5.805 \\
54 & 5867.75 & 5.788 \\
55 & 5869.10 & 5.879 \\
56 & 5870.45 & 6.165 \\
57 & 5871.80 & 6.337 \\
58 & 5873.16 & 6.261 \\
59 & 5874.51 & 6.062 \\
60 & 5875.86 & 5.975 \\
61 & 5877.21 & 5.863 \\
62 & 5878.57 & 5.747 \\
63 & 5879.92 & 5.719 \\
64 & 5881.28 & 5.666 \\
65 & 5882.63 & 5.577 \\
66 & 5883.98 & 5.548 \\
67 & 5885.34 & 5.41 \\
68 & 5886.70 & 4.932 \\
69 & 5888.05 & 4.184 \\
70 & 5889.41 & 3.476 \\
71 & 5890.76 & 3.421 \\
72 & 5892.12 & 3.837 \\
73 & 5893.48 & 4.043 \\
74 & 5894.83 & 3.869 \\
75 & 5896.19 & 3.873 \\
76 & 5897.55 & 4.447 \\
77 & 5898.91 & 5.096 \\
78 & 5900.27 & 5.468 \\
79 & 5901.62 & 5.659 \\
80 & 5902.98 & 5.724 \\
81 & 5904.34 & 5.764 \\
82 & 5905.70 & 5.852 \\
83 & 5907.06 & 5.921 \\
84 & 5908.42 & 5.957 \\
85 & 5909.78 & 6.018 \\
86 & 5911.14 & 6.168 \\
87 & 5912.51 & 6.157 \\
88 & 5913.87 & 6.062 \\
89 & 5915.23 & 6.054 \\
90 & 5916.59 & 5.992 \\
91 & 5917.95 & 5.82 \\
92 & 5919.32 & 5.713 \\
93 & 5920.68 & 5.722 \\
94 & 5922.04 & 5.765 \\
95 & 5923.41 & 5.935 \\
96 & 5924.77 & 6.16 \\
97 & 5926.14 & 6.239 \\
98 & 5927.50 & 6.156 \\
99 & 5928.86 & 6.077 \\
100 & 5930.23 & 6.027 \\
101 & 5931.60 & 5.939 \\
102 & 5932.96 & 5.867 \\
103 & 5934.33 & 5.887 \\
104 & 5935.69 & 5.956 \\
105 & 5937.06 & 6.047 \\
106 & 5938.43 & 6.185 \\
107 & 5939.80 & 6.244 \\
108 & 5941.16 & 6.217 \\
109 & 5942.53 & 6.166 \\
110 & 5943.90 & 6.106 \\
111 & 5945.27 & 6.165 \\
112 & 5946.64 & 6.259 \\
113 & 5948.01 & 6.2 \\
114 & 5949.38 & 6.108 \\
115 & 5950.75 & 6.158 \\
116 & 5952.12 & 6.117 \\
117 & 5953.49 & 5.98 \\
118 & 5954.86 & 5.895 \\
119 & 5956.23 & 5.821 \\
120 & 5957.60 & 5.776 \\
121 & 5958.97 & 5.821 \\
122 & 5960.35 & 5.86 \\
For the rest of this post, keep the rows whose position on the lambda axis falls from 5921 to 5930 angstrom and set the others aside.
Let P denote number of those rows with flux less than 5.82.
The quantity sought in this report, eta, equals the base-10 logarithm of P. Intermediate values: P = 1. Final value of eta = 0.0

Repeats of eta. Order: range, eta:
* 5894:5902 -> 0.8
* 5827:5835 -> 0.5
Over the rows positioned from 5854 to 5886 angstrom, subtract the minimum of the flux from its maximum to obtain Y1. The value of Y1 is 0.93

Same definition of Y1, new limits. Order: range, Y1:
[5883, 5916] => 2.75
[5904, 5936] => 0.53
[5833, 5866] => 0.63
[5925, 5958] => 0.48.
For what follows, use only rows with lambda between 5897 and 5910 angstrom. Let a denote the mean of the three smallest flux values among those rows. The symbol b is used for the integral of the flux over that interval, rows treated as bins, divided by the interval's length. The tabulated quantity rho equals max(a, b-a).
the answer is 5.00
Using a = 5.00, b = 5.6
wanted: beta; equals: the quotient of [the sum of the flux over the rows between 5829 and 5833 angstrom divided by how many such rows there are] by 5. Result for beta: 1.15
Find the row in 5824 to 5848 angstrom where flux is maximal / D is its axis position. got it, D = 5840.79 angstrom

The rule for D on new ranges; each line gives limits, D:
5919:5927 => 5926.14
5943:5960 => 5946.64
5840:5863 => 5840.79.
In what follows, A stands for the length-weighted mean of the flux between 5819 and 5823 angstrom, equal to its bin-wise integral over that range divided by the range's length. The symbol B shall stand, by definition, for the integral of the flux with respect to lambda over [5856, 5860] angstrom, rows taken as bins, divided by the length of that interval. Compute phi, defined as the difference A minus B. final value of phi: -0.15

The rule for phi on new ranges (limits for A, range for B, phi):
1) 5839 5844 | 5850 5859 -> 0.45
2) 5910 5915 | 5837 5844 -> -0.07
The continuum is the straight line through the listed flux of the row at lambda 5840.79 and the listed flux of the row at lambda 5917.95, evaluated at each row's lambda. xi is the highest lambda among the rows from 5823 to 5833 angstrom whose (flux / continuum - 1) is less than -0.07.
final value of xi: 5832.73 angstrom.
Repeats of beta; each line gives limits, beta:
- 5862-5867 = 1.16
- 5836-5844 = 1.23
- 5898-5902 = 1.08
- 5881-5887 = 1.09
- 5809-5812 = 1.23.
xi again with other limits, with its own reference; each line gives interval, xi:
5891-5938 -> 5900.27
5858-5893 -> 5892.12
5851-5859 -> 5856.95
